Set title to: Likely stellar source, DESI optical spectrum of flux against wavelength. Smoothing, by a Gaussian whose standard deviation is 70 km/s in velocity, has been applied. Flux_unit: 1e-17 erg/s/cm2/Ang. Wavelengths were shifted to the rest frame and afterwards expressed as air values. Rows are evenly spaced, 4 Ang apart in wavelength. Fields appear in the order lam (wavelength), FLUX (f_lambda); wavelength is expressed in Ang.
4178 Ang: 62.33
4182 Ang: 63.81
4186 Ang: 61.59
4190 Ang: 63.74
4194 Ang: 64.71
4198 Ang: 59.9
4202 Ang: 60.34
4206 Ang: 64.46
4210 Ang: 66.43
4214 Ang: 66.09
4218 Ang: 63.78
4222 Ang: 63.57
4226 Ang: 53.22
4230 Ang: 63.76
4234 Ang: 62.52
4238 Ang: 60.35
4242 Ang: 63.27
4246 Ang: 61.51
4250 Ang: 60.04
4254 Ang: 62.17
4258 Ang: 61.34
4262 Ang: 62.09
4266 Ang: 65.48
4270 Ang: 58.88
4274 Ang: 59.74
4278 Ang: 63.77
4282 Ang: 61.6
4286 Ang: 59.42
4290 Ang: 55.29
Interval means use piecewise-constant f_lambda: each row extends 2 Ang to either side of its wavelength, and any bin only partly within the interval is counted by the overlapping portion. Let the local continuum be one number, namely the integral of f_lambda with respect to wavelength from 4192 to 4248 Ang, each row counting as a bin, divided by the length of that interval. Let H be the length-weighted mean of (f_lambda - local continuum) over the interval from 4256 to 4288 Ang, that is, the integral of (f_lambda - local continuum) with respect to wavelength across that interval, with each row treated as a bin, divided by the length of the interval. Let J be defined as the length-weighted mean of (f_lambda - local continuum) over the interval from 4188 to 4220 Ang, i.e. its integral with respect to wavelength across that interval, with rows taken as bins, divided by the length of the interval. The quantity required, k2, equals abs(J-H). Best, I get 2.1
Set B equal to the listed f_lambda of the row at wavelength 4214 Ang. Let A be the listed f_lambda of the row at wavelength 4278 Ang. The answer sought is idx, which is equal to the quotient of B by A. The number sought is 1.036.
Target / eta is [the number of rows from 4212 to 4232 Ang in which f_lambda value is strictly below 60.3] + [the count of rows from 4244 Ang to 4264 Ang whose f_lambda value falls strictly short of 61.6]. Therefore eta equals 4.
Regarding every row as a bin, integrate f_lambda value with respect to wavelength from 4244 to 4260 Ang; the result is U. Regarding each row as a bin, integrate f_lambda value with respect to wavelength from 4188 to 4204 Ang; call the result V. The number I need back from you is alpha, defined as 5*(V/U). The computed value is 5.07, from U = 980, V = 995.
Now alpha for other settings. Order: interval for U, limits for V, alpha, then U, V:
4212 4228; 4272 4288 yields 4.96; 987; 978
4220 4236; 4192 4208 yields 5.13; 972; 998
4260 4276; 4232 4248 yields 5.03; 985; 991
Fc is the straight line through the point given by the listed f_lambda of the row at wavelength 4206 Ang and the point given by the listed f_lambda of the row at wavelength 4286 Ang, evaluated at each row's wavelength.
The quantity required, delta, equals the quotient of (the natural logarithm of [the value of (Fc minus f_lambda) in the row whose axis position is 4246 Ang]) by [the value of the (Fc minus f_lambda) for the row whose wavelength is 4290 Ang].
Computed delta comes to -0.2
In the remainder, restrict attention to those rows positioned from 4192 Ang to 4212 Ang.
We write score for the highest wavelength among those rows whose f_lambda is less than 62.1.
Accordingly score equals 4202 Ang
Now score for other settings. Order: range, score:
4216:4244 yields 4238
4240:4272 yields 4270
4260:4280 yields 4274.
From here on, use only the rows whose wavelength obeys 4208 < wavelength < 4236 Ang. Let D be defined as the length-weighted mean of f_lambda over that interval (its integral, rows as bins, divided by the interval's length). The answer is 62.8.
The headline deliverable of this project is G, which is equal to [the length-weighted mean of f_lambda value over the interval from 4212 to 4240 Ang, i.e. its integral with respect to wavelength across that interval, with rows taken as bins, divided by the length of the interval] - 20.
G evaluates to 41.90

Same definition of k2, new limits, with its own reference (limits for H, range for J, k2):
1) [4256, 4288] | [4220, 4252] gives 0.5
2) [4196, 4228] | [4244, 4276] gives 0.8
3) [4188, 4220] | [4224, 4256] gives 2.8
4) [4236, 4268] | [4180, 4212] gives 1.1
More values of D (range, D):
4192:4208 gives 62.4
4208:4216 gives 66.3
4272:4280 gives 61.8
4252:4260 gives 61.8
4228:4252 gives 61.9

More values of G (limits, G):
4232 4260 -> 41.60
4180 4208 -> 42.65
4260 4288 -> 41.57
